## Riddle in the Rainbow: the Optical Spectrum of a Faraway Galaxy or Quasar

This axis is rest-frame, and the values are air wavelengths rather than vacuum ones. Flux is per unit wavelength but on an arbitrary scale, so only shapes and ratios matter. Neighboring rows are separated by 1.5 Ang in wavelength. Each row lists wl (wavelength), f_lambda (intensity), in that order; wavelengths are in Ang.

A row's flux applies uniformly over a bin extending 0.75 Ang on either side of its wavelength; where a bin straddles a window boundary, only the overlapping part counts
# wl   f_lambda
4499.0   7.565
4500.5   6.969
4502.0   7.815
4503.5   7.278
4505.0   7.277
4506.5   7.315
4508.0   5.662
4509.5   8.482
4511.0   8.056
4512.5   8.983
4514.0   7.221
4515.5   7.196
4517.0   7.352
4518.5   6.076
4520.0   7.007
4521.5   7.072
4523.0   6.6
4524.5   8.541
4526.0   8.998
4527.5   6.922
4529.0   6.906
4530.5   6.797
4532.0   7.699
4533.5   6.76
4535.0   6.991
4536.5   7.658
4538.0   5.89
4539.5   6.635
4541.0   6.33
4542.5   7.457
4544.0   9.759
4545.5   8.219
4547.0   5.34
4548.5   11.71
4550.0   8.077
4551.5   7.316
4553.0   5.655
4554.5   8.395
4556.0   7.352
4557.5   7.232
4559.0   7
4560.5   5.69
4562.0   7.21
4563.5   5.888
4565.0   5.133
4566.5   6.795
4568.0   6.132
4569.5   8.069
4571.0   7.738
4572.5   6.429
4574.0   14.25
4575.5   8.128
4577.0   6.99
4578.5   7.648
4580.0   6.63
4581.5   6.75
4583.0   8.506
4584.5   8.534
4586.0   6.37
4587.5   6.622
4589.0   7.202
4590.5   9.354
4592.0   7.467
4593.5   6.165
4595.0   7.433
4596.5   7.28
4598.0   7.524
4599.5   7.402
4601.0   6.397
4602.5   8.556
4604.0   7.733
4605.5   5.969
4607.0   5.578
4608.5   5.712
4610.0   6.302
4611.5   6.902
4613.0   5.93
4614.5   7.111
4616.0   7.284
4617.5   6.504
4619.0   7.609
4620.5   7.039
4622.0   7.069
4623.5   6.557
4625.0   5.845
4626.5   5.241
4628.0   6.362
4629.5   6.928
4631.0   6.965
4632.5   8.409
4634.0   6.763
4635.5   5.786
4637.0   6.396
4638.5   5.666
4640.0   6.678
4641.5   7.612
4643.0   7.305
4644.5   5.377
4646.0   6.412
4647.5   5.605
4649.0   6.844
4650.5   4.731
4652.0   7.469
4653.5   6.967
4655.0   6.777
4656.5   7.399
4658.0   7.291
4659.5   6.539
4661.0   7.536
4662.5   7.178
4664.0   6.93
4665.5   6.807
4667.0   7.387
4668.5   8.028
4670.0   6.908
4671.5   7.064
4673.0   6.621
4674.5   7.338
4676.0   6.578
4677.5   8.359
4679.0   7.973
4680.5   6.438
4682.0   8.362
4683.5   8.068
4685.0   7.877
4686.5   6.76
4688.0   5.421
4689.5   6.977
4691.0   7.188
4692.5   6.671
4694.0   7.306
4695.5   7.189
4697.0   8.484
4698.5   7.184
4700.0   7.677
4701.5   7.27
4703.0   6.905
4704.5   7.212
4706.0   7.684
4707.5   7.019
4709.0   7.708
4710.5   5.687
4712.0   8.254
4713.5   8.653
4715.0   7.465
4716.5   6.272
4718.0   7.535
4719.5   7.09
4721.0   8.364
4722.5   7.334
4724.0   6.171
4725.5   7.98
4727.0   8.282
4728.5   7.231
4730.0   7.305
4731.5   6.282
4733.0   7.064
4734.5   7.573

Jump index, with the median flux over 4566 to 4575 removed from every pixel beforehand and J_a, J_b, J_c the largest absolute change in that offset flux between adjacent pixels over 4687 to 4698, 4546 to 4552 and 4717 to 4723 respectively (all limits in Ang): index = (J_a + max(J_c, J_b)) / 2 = 4.0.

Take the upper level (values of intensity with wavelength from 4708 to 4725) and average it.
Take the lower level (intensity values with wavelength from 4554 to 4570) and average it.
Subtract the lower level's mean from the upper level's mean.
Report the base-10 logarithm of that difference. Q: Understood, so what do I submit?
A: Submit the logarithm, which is -0.3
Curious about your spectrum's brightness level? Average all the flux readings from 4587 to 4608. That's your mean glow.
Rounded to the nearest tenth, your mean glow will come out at 7.2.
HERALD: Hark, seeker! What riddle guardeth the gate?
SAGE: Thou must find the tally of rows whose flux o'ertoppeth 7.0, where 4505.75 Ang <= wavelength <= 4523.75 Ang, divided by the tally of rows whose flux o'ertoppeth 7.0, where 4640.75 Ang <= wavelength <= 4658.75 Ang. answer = 1.8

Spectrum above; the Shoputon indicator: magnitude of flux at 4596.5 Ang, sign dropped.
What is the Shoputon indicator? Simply 7.28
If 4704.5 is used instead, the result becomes 7.21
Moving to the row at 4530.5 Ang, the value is 6.80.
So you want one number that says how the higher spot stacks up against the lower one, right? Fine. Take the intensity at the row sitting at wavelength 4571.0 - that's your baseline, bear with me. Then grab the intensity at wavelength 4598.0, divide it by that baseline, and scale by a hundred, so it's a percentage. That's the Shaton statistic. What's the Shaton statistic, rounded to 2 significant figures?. 97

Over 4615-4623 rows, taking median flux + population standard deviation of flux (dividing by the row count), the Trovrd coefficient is 7.4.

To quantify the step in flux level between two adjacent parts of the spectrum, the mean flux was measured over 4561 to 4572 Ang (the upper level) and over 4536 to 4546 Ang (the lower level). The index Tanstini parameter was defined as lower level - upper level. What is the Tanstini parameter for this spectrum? 0.7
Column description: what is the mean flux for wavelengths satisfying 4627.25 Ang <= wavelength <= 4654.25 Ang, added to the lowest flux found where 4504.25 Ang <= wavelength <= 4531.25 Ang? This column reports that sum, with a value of 12.2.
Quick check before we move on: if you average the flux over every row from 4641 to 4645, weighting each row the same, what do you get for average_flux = 6.8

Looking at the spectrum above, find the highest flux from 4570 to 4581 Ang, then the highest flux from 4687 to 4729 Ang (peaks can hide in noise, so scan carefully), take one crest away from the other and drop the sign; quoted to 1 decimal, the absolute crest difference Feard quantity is 5.6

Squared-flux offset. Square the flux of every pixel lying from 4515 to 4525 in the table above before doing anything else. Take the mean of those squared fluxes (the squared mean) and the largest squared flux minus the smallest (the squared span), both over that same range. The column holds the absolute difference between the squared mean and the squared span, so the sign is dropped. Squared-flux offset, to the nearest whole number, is 15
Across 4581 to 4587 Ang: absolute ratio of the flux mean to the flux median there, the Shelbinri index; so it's 0.99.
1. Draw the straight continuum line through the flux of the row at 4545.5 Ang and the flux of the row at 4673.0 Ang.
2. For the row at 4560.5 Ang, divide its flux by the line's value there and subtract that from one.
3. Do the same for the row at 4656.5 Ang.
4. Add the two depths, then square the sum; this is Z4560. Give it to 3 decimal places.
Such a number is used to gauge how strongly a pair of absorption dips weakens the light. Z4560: 0.043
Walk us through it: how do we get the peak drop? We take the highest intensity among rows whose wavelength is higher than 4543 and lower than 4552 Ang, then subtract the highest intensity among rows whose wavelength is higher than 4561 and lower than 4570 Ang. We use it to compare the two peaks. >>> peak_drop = 3.6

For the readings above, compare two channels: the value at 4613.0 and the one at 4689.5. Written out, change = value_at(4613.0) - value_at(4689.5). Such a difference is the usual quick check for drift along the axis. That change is -1.0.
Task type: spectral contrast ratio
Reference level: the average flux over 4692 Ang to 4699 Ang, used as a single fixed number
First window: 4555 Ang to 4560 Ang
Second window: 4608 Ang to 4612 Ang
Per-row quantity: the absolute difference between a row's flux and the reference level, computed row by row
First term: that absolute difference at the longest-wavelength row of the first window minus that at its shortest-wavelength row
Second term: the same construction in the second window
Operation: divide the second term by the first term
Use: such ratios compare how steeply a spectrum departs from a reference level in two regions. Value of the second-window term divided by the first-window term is -3.4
